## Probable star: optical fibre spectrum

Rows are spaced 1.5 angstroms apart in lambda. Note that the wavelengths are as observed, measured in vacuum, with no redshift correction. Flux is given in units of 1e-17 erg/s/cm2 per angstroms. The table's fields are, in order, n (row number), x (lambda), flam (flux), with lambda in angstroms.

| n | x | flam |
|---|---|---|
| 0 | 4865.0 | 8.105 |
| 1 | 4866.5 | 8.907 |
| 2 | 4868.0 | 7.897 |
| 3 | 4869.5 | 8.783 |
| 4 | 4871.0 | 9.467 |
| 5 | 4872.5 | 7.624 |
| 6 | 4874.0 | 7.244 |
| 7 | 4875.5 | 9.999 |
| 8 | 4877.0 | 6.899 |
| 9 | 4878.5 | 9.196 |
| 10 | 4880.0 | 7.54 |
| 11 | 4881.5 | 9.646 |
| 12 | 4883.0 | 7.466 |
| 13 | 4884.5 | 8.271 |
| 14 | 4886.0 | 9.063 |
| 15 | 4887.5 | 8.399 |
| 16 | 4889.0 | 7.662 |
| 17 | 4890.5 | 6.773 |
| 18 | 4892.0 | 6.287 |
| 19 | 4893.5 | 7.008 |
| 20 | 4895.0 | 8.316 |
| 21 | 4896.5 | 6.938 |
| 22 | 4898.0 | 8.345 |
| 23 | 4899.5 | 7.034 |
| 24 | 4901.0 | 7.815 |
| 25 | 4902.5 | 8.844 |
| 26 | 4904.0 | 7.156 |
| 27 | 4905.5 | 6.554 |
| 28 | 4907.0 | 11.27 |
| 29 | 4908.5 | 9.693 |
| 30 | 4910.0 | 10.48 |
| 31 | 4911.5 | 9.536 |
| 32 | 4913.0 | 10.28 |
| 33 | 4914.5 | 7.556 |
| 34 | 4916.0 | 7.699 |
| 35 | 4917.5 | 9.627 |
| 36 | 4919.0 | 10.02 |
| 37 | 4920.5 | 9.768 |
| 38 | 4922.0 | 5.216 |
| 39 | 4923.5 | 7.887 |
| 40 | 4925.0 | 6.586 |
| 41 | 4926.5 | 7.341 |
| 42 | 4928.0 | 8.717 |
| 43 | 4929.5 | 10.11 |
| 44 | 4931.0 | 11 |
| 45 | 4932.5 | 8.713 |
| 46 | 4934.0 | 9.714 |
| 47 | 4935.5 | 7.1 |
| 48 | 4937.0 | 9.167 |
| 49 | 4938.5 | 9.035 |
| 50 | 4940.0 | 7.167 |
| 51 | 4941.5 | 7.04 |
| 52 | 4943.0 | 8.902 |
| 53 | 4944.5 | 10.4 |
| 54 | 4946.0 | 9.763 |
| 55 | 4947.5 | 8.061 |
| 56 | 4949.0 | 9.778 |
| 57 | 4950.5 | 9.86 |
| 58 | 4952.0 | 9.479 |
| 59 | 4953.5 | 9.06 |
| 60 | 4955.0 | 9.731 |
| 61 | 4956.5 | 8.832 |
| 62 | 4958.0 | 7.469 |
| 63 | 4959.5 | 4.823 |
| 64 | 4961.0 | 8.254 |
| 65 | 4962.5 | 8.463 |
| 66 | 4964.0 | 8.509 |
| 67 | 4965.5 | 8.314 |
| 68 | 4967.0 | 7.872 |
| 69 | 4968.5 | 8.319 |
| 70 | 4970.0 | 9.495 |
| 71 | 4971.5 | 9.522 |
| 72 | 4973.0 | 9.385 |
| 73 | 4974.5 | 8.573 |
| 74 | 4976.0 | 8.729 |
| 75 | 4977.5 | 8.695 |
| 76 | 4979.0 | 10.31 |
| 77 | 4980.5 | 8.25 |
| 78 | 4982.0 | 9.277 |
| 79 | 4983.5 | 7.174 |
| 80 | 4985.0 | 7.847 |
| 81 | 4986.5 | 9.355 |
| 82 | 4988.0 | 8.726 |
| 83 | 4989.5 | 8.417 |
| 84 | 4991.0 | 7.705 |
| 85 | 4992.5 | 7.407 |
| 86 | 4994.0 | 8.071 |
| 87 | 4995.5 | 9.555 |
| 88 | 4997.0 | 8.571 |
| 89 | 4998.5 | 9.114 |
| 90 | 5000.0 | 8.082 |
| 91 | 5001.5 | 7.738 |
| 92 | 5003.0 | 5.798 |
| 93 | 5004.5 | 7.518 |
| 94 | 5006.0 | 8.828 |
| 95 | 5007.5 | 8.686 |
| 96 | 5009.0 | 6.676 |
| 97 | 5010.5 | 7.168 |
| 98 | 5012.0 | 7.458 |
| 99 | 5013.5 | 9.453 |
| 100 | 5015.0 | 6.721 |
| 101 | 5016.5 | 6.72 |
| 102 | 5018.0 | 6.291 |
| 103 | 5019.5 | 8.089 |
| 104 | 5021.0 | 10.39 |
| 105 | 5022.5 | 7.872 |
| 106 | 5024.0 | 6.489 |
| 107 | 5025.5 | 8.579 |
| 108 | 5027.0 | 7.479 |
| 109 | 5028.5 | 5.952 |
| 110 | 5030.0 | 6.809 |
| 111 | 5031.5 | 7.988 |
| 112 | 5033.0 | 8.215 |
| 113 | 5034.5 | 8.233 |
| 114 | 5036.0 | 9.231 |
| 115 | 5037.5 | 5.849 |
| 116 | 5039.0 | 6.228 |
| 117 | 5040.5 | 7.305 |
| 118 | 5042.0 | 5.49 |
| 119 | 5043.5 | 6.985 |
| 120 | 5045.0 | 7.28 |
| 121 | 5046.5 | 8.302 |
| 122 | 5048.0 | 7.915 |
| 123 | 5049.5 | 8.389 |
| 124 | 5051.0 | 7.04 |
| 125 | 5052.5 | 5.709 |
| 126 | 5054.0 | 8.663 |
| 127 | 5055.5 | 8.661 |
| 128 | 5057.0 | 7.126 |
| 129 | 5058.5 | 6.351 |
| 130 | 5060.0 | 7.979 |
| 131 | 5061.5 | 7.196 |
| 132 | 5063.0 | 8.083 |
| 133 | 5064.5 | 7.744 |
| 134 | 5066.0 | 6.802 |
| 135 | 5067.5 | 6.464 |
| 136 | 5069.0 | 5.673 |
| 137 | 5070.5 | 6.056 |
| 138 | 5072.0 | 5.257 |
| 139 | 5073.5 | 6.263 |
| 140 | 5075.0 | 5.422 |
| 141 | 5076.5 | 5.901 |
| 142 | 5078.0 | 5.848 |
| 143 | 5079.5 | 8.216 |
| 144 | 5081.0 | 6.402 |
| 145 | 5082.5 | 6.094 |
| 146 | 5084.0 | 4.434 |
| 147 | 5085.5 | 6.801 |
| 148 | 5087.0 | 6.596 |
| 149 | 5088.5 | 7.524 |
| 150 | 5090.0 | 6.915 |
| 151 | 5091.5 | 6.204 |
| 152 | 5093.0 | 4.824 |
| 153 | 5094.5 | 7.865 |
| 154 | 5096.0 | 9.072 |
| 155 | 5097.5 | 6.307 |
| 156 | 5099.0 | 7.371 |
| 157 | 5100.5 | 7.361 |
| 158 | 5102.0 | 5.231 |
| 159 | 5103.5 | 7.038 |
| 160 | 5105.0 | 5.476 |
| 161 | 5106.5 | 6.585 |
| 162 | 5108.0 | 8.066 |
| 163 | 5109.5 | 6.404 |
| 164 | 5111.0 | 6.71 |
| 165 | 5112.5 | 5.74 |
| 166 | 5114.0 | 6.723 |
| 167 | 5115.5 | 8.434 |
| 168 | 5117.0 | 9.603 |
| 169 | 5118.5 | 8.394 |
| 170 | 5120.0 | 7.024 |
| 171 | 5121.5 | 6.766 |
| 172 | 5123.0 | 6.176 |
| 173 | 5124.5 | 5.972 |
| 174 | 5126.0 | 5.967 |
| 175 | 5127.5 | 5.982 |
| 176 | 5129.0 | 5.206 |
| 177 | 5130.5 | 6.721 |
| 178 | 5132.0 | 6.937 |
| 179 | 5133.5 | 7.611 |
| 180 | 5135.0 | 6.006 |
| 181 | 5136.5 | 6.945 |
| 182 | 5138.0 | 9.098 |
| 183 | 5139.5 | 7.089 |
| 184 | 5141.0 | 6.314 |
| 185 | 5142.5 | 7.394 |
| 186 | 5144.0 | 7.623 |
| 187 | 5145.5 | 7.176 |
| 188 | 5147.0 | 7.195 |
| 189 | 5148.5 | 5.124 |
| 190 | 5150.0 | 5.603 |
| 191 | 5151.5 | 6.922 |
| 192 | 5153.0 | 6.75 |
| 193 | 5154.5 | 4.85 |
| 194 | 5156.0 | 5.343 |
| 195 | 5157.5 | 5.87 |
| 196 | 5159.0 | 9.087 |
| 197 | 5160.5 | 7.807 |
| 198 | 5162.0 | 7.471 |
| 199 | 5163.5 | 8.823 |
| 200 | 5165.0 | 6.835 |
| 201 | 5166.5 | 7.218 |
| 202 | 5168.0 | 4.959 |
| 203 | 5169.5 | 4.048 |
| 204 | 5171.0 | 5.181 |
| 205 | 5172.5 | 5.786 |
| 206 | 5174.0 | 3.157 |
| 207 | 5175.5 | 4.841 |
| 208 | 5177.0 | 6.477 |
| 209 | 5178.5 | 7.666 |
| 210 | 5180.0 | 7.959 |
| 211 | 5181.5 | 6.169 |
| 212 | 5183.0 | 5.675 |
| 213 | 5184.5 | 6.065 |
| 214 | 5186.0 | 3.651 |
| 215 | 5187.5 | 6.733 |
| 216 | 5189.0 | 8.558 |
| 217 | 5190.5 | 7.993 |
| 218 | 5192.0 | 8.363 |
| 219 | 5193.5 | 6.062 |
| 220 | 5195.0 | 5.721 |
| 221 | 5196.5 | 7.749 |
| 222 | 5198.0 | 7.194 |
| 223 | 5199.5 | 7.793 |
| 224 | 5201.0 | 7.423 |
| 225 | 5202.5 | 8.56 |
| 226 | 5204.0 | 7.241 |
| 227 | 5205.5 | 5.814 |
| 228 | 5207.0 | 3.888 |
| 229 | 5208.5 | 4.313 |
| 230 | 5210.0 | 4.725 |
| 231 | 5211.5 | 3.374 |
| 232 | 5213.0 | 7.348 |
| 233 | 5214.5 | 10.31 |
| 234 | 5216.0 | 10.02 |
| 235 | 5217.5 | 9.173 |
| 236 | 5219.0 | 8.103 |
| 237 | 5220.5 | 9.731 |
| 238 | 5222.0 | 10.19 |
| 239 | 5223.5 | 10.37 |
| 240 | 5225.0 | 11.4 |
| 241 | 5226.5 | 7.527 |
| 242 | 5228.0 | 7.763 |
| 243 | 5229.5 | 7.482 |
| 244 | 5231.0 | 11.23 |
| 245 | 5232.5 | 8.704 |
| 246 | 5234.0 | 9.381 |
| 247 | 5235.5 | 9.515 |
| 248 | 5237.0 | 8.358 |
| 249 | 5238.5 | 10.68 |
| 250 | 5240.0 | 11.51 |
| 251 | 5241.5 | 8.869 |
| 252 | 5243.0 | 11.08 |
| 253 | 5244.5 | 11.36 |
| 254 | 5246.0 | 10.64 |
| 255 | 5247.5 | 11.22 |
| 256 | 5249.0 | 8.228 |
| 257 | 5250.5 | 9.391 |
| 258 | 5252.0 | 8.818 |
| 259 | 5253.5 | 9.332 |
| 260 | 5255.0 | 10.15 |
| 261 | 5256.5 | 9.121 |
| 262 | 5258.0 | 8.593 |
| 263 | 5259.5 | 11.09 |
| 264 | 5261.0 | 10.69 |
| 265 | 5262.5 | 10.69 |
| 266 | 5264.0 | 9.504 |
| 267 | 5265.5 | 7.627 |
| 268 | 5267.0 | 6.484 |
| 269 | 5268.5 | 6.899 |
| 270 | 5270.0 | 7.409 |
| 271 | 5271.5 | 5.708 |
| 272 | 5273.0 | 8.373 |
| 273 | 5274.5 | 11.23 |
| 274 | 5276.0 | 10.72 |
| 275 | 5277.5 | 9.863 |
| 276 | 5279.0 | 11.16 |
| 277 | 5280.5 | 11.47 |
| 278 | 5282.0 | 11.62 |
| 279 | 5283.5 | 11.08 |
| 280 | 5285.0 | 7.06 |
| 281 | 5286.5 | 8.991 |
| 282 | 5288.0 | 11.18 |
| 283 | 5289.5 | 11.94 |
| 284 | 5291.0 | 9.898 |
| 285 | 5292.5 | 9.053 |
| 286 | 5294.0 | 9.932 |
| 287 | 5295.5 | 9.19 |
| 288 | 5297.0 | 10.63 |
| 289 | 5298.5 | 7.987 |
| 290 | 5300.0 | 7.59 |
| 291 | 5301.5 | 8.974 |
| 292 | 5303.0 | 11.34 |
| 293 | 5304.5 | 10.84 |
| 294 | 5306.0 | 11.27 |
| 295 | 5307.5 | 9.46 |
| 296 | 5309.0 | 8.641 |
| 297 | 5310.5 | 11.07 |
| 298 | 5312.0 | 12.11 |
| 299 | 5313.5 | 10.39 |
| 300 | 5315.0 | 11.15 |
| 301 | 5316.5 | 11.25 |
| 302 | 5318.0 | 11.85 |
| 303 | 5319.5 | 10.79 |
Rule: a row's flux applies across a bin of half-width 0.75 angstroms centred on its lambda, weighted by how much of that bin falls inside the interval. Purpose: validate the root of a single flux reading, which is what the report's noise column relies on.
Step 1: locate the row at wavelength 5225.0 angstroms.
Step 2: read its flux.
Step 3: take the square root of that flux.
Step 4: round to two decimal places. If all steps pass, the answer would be 3.38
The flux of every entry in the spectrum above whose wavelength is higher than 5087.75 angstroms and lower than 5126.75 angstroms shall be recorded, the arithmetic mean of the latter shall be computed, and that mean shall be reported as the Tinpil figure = 6.9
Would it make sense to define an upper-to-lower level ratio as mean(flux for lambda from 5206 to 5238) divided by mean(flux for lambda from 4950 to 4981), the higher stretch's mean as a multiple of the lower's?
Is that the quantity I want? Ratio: 0.95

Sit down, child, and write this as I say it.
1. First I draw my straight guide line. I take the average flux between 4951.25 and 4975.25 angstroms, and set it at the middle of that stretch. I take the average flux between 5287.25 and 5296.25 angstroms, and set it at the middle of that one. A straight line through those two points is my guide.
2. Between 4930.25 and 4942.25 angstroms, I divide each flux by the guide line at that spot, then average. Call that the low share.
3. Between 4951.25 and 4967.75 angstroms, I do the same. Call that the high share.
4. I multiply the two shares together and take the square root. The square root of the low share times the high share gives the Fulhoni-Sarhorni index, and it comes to 1.00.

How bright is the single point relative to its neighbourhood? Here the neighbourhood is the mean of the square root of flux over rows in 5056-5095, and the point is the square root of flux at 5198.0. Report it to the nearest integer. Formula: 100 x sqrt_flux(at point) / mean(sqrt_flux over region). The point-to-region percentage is 105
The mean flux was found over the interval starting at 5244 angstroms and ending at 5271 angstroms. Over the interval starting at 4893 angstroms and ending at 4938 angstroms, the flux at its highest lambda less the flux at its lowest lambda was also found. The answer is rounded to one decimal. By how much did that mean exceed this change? 7.1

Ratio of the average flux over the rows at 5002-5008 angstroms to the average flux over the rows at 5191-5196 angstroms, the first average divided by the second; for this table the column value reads 1.1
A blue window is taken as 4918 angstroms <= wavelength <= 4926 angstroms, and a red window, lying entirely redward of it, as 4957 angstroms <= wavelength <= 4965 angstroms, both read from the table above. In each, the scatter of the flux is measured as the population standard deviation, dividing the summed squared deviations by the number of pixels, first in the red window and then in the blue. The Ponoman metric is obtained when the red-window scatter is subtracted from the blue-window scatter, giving 0.4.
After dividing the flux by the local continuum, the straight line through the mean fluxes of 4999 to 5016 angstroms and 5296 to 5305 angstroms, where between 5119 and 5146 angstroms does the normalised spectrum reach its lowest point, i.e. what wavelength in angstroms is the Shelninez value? 5129.0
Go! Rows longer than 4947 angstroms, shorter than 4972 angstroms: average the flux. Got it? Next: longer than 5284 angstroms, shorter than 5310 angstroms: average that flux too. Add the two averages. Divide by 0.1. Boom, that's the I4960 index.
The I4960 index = 182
